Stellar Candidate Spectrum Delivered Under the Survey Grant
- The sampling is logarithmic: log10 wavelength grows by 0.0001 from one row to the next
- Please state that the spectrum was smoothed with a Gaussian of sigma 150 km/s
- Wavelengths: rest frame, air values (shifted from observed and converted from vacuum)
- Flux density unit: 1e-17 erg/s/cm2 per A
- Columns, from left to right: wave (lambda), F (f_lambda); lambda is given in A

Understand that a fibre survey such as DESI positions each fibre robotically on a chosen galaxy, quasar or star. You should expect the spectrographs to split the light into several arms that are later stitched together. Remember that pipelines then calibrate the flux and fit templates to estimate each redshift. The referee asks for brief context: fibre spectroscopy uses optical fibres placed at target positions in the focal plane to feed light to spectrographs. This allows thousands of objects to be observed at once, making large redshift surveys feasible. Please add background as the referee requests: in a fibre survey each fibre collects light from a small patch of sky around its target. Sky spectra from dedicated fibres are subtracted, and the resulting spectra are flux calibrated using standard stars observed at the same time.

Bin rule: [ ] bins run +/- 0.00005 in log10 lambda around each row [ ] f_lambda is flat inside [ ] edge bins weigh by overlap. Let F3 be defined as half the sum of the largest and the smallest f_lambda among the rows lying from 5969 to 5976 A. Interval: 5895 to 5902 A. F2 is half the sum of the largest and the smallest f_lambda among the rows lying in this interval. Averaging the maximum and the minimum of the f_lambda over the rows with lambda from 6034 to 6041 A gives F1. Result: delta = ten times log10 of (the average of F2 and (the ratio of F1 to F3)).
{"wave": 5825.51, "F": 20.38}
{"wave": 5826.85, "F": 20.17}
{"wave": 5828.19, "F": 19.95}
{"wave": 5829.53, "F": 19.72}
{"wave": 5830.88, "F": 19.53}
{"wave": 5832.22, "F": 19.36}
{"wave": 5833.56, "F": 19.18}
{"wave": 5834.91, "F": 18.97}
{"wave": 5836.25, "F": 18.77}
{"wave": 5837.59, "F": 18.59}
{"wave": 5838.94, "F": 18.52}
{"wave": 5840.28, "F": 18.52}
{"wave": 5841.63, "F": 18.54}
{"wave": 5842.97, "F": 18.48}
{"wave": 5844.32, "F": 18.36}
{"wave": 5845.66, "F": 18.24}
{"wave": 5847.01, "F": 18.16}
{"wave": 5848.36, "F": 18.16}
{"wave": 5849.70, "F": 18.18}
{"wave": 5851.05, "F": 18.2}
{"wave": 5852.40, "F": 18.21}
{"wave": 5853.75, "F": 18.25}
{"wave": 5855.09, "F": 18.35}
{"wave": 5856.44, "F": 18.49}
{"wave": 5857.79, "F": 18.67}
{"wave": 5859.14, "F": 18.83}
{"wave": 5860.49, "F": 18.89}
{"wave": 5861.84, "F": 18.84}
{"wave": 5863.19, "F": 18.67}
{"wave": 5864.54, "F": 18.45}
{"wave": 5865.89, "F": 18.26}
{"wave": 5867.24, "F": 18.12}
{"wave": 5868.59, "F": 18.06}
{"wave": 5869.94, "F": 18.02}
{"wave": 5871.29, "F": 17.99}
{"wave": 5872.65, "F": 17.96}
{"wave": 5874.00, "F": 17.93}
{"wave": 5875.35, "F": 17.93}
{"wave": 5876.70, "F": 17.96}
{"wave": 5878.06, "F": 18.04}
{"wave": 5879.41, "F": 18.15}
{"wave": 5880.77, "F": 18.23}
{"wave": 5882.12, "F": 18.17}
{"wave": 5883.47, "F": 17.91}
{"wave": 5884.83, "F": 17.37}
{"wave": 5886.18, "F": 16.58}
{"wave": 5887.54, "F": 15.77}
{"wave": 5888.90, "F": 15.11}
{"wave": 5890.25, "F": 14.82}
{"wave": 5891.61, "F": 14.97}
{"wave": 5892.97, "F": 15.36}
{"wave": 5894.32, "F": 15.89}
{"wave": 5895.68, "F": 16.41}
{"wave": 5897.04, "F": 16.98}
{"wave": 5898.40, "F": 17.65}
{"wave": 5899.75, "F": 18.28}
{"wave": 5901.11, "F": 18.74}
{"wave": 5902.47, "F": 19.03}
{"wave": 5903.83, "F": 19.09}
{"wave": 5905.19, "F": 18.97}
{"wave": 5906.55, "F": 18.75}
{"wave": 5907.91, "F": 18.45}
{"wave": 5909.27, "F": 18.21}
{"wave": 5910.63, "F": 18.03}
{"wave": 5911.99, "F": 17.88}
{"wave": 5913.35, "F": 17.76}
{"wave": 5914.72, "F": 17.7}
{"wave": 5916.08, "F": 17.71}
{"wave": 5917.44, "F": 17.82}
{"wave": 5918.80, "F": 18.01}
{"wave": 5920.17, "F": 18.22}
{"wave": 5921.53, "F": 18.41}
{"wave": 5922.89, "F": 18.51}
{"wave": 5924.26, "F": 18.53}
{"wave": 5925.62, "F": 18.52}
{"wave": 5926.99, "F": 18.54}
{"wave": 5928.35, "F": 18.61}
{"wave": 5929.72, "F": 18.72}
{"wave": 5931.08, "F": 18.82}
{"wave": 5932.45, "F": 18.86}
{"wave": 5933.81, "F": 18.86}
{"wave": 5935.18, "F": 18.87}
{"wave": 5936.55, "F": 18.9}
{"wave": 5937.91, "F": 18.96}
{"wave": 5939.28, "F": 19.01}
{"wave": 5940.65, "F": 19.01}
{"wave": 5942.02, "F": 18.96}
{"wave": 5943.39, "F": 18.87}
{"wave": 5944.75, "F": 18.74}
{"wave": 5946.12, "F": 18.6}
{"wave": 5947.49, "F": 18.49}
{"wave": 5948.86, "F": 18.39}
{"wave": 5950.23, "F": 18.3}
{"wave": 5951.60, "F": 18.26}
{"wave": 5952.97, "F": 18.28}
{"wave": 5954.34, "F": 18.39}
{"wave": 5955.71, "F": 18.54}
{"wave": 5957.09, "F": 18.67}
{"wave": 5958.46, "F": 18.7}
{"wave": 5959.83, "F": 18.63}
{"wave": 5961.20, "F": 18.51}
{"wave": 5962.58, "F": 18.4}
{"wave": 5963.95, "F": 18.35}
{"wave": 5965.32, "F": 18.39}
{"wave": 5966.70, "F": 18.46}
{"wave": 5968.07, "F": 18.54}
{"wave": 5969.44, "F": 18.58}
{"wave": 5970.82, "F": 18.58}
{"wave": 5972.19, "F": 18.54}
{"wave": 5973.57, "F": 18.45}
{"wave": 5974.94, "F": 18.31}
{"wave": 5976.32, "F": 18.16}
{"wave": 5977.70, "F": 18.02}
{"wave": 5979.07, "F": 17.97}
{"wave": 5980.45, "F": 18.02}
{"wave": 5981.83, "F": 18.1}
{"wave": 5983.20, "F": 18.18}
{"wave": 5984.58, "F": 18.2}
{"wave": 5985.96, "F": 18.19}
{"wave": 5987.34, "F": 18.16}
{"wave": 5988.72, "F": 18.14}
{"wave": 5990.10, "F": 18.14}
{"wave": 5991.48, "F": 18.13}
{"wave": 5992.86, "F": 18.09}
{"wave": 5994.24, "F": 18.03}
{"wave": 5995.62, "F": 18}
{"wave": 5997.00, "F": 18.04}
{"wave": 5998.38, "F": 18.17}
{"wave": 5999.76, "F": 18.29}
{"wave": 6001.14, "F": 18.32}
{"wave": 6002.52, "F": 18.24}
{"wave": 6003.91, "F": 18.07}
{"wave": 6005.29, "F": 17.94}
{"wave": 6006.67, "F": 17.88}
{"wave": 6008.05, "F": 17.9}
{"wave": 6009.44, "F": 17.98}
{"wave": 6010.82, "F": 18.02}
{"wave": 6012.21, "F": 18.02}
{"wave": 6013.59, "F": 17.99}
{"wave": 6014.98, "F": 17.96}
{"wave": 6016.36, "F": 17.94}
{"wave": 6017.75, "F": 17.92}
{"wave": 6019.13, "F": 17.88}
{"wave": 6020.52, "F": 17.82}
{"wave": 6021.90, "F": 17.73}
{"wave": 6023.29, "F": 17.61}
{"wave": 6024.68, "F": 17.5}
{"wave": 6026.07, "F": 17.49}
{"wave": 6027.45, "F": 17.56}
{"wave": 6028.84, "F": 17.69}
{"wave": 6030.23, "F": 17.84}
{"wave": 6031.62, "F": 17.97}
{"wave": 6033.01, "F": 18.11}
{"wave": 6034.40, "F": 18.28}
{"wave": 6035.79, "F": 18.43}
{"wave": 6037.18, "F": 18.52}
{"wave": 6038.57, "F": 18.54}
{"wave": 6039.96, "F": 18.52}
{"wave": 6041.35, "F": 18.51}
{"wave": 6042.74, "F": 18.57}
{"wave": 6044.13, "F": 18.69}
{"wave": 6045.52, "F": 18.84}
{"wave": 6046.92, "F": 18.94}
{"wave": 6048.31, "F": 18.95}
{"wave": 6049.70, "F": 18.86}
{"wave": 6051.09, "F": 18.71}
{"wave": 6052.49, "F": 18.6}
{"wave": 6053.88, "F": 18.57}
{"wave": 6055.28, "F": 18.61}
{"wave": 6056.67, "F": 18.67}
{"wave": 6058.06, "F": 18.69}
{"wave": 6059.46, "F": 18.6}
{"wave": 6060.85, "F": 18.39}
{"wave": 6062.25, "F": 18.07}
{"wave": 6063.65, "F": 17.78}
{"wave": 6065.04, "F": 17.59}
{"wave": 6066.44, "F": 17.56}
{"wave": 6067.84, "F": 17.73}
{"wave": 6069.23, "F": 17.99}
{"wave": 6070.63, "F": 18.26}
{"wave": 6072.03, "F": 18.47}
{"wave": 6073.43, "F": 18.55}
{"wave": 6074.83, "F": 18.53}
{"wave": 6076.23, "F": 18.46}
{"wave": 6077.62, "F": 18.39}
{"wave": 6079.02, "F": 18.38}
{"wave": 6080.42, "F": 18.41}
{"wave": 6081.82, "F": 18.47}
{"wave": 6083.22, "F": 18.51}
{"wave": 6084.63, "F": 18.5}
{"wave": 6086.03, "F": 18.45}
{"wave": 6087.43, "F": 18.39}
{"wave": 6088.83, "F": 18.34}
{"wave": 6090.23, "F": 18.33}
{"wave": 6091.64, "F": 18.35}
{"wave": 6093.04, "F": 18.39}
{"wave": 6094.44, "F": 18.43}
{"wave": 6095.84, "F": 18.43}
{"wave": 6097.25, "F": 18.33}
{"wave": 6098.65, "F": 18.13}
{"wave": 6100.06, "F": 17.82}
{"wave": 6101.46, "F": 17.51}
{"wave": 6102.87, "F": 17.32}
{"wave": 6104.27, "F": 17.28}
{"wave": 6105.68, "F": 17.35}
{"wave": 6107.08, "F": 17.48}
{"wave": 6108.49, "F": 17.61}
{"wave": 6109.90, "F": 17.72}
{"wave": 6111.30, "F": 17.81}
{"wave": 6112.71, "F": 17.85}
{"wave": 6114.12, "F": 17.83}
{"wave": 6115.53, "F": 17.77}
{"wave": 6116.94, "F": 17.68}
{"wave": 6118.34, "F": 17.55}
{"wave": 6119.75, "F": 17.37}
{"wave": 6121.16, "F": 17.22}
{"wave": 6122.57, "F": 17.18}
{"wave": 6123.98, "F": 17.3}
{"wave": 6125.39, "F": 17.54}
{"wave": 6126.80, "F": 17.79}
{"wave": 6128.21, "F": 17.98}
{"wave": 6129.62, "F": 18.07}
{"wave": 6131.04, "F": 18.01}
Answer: 9.68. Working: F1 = 18.4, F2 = 17.6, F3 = 18.4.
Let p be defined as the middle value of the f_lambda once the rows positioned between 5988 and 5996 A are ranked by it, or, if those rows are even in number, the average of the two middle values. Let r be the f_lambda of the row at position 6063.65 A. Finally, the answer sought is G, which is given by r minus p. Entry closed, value -0.3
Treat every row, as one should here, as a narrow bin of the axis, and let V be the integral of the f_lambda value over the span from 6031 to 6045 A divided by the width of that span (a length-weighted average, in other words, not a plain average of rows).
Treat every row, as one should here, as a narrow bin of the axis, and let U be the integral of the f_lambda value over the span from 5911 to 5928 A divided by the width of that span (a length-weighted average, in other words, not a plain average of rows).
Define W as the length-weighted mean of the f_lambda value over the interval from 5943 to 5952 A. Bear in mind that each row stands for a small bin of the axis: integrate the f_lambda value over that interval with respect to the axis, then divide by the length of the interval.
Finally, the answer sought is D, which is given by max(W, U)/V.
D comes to 1.01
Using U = 18.1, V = 18.4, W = 18.5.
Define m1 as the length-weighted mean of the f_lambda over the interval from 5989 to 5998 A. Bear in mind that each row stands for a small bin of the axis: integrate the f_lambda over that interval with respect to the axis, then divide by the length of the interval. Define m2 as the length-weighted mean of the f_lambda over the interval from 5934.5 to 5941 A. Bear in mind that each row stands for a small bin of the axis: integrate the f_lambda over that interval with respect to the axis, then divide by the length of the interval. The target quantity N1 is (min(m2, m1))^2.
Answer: 327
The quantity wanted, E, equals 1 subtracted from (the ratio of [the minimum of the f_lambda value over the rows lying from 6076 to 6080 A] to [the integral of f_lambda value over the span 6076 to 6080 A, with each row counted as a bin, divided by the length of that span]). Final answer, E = -0.003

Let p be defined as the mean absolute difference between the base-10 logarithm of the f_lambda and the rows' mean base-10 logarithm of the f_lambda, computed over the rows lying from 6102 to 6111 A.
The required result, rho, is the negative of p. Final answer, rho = -0.0036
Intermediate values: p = 0.004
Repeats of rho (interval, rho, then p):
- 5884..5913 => -0.0327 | 0.033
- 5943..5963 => -0.0035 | 0.004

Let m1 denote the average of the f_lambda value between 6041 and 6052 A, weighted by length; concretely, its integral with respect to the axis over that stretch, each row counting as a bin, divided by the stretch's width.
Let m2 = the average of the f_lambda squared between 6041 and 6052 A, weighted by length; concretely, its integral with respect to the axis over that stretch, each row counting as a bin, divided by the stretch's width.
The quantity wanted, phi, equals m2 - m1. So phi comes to 333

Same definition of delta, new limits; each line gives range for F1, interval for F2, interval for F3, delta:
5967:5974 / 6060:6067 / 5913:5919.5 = 9.78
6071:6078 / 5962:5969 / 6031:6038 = 9.88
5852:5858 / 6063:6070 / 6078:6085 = 9.73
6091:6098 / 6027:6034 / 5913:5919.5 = 9.75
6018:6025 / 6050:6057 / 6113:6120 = 9.92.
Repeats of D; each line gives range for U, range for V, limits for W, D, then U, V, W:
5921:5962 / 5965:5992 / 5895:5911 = 1.02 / 18.6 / 18.3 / 18.2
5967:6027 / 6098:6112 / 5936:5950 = 1.07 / 18.1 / 17.6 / 18.8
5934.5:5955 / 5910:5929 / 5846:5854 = 1.03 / 18.7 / 18.2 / 18.2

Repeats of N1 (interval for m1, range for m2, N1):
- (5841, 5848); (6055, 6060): 337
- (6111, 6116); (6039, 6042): 317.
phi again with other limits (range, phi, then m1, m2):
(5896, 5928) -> 315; 18.2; 333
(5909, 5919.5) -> 302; 17.9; 319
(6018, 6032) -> 296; 17.7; 314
